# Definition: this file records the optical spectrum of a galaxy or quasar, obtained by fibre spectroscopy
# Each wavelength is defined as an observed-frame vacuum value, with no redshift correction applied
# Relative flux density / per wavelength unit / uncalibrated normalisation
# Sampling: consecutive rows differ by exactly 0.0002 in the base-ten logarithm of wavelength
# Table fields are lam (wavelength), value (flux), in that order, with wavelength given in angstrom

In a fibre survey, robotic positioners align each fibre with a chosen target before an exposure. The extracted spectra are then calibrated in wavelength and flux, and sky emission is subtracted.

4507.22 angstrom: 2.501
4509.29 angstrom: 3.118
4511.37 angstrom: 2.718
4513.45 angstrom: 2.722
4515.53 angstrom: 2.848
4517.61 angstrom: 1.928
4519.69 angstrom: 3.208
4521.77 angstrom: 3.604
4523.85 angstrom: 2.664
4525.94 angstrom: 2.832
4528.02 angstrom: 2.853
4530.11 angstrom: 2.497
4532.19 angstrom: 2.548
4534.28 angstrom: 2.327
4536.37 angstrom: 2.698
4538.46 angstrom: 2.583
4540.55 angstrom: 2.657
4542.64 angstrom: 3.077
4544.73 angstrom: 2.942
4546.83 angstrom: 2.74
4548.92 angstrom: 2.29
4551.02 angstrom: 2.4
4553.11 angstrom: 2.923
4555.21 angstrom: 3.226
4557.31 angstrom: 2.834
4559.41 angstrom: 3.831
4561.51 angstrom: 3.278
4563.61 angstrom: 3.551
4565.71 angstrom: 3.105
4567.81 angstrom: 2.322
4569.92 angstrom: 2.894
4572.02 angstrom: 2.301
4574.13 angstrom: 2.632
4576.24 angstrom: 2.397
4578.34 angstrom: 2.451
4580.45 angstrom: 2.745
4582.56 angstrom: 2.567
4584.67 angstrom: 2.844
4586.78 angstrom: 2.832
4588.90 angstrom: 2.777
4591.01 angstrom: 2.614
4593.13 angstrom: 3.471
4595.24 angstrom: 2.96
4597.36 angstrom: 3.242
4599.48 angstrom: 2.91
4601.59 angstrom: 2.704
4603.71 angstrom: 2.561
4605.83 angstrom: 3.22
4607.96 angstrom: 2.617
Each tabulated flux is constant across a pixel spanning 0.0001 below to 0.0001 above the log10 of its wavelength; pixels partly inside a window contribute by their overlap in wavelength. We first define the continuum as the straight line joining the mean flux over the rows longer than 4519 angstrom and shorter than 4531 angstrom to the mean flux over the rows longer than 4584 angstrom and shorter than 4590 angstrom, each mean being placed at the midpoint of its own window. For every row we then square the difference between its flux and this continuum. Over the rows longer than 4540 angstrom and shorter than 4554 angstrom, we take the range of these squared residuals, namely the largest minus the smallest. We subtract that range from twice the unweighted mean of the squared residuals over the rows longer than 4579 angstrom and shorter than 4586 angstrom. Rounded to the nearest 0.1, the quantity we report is -0.3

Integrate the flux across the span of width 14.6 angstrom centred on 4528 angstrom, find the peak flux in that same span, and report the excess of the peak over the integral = -37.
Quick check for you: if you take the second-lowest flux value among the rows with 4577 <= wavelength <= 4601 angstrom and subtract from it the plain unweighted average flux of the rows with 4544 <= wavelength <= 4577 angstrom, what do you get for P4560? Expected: -0.29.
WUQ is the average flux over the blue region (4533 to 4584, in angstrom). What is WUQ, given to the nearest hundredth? 2.78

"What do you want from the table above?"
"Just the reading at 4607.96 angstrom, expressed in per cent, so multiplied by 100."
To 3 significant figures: 262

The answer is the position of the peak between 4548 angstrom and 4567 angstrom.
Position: 4559.41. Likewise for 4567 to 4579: 4569.92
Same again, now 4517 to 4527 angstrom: 4521.77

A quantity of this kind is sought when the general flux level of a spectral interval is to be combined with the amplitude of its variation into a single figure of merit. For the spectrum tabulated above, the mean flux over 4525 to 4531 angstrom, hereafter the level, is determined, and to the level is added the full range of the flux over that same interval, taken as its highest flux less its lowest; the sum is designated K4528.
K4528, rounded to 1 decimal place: 3.1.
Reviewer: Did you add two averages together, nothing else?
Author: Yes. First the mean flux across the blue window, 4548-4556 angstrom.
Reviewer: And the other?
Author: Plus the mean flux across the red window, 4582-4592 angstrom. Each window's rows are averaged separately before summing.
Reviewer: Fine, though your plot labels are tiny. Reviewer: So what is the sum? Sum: 5.4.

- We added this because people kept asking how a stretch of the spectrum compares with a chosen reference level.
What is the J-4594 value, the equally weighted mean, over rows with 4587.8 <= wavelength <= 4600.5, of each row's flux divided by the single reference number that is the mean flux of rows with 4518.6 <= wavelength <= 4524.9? 0.95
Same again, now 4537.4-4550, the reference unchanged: 0.86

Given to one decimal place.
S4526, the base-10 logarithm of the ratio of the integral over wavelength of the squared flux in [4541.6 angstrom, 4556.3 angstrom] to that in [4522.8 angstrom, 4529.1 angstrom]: 0.4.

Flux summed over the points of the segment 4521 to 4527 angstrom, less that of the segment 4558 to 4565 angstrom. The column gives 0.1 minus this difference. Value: 1.7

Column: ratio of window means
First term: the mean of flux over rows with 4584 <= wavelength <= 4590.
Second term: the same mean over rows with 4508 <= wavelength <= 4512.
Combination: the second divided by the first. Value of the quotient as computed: 1.036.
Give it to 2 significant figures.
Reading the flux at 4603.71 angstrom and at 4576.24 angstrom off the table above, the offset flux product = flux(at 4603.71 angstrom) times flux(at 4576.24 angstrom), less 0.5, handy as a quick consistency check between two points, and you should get 5.6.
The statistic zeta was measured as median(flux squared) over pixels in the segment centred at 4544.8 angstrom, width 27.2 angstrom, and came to 7.3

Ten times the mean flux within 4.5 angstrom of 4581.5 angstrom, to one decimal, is 26.5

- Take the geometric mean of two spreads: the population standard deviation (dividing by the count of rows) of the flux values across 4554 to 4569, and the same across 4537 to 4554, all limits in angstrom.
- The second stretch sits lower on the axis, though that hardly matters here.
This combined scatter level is 0.34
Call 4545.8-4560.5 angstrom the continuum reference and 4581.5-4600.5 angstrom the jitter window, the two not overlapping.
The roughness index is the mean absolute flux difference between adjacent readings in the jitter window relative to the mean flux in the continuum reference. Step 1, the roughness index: 0.11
